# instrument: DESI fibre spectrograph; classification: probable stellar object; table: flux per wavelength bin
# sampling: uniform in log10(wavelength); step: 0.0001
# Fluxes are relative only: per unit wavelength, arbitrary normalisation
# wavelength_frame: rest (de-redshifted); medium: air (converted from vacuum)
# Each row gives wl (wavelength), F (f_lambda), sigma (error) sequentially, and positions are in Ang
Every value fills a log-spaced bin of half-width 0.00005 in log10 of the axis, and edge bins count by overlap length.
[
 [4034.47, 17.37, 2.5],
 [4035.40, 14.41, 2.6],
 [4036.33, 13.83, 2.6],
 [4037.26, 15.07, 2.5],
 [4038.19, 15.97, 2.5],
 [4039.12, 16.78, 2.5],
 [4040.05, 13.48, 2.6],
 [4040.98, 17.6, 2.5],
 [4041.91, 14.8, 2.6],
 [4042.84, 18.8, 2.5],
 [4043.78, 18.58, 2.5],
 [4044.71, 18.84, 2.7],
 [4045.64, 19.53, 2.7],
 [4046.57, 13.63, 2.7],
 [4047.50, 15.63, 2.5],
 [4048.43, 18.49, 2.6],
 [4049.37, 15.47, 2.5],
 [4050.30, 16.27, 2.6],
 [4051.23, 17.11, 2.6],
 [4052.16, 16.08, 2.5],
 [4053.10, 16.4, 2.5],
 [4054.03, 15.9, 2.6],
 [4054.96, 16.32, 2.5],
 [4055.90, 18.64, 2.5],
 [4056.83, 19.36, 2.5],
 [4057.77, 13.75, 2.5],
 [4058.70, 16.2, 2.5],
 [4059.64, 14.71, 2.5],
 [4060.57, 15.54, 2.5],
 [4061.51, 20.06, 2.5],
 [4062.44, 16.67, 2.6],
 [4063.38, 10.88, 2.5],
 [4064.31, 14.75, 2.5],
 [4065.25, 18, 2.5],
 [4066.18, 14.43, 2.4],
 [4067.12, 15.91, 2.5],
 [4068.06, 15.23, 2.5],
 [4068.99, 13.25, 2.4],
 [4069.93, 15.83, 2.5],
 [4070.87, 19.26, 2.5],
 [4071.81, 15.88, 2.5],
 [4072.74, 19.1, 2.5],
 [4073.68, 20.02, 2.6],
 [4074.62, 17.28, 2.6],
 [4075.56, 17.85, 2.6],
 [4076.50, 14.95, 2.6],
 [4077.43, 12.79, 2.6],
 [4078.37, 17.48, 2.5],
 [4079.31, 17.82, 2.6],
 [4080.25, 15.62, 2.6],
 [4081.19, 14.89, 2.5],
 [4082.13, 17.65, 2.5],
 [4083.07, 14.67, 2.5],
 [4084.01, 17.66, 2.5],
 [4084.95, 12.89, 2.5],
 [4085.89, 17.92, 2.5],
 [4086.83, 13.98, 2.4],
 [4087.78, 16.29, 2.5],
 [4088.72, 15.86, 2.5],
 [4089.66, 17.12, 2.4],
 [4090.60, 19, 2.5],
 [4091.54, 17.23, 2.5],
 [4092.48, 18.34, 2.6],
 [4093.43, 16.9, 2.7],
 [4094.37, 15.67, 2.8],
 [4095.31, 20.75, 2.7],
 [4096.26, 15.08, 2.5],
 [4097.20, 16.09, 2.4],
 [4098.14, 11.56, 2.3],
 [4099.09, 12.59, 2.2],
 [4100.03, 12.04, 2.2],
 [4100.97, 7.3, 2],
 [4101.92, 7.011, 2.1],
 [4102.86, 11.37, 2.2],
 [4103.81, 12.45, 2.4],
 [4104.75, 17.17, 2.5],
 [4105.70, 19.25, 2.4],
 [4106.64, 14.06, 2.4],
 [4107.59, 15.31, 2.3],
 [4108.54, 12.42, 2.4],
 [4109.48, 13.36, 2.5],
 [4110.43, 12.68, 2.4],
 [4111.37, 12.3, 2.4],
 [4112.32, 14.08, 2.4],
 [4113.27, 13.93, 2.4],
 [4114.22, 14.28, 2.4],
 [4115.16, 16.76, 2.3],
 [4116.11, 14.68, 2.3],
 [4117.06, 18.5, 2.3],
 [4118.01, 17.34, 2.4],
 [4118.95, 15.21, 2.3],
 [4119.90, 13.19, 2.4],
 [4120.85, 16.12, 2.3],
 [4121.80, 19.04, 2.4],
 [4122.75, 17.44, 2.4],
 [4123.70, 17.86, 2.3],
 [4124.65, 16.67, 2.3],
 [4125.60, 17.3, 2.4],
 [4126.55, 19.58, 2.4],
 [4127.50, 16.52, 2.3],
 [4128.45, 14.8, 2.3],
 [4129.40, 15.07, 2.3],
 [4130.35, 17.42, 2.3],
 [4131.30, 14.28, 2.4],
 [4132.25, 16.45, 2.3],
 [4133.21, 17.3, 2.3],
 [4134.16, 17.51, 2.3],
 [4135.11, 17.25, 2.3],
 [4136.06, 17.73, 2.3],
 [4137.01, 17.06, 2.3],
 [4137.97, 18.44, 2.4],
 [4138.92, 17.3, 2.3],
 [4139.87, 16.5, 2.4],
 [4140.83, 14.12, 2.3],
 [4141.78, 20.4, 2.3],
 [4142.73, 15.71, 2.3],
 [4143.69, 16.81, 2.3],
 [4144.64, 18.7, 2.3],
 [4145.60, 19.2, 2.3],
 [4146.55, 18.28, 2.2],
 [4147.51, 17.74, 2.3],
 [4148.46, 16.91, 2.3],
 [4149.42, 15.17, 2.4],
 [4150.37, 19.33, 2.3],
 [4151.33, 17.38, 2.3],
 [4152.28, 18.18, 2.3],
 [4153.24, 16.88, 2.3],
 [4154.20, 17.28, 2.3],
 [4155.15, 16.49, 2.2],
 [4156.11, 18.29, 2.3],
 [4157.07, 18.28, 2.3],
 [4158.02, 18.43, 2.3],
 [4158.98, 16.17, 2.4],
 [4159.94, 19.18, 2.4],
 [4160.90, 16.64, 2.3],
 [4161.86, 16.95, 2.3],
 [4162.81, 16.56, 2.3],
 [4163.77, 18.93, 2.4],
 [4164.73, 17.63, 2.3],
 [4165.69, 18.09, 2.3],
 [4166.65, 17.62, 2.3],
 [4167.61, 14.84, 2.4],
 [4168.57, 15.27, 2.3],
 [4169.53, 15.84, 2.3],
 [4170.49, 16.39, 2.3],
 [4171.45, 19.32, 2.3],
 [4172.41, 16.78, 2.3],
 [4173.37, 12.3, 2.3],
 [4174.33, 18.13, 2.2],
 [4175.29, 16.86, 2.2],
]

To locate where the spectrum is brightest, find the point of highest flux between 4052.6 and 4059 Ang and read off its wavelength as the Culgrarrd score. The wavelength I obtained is 4056.83 Ang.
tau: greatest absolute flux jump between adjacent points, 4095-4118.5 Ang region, 5.7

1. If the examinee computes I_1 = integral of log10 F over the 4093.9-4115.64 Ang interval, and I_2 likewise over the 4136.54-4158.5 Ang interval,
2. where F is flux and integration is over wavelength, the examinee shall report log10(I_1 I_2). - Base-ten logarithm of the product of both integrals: 2.825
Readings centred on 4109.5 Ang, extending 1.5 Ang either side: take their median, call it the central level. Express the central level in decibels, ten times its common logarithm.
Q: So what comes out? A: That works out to 11.0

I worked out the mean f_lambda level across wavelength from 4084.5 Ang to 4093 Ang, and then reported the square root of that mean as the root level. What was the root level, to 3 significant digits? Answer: 4.06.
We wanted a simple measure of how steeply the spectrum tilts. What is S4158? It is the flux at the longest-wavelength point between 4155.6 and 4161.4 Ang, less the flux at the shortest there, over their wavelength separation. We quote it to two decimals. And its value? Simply -0.34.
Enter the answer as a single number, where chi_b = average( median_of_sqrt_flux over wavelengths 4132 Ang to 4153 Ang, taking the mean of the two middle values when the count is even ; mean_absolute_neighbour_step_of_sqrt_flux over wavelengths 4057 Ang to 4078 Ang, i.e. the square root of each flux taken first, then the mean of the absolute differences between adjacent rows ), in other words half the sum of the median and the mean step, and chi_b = 2.25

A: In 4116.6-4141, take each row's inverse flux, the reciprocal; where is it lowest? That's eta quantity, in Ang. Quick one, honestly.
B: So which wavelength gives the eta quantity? 4126.55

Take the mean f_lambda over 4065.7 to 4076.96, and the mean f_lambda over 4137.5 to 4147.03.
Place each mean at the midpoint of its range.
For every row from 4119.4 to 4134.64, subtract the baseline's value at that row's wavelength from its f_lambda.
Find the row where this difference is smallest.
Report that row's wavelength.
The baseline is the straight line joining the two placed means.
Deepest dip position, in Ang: 4119.90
